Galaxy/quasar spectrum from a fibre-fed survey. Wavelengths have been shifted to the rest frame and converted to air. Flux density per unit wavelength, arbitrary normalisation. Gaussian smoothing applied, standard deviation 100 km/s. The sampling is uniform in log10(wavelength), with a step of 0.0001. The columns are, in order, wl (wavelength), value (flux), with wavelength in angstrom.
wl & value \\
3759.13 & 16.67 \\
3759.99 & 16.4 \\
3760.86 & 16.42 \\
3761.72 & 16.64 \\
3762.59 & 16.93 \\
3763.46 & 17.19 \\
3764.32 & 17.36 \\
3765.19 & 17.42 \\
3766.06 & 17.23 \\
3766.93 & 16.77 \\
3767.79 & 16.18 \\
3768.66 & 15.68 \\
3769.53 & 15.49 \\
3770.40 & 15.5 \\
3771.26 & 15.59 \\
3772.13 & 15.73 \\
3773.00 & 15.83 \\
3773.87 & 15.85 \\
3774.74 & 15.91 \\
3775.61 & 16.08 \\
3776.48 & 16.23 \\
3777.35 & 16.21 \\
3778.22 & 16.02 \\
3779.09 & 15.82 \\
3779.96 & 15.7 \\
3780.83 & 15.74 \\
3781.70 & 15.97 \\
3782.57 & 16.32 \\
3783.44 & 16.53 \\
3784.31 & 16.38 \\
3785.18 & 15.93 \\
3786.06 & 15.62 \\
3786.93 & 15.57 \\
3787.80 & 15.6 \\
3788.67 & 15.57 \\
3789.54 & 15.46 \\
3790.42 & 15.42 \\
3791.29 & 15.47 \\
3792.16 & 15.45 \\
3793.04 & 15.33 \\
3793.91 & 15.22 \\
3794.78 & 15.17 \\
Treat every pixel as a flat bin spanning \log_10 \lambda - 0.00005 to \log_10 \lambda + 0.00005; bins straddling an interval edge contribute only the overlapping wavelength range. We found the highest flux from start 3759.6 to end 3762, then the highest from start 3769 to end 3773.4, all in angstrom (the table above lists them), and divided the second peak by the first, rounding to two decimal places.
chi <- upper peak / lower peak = 0.95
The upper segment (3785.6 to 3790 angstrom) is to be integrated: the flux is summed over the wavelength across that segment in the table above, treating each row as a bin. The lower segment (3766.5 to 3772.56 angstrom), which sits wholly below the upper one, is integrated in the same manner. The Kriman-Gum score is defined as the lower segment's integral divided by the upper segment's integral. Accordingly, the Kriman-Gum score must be 1.4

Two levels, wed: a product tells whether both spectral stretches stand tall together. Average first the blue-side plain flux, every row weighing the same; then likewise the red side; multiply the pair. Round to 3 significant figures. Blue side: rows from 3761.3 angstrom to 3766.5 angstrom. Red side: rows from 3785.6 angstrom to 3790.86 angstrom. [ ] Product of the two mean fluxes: 266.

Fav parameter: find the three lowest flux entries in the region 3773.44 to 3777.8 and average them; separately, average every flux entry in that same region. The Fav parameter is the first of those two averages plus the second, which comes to 32.0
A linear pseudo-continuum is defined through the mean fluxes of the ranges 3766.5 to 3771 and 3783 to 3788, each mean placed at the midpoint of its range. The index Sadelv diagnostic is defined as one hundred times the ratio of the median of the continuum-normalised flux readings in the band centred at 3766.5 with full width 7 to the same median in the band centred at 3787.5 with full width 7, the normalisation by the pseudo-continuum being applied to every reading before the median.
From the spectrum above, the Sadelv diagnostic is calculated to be 109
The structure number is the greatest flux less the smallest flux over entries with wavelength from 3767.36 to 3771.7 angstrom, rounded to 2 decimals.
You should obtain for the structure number 0.69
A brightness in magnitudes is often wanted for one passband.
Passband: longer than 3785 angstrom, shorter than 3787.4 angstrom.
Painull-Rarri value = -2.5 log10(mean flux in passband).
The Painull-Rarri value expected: -2.99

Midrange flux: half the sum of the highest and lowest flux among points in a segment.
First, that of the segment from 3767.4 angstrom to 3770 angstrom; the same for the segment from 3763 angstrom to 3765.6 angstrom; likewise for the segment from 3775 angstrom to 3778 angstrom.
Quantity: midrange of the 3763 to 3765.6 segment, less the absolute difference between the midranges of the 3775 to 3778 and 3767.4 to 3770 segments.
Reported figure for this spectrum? 17.0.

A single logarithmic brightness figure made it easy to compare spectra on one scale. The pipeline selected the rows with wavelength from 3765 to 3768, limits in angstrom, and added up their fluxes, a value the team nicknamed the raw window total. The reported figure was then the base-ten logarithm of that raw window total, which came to 1.83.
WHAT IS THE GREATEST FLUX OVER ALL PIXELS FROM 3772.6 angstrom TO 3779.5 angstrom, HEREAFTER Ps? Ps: 16.23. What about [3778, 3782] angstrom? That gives 16.02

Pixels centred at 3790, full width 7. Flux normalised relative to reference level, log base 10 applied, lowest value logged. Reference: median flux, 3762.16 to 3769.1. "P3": -0.046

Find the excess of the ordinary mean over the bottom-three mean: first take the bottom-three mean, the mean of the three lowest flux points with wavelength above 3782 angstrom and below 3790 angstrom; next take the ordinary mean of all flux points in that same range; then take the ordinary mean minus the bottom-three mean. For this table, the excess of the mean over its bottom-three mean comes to 0.35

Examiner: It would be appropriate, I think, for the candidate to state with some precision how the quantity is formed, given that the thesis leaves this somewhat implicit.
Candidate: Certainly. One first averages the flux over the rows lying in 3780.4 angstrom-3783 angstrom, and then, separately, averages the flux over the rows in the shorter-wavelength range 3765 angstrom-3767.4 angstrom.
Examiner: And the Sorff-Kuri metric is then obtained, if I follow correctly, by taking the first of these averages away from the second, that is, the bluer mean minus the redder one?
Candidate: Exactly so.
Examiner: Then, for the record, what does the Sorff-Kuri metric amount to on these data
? 1.1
